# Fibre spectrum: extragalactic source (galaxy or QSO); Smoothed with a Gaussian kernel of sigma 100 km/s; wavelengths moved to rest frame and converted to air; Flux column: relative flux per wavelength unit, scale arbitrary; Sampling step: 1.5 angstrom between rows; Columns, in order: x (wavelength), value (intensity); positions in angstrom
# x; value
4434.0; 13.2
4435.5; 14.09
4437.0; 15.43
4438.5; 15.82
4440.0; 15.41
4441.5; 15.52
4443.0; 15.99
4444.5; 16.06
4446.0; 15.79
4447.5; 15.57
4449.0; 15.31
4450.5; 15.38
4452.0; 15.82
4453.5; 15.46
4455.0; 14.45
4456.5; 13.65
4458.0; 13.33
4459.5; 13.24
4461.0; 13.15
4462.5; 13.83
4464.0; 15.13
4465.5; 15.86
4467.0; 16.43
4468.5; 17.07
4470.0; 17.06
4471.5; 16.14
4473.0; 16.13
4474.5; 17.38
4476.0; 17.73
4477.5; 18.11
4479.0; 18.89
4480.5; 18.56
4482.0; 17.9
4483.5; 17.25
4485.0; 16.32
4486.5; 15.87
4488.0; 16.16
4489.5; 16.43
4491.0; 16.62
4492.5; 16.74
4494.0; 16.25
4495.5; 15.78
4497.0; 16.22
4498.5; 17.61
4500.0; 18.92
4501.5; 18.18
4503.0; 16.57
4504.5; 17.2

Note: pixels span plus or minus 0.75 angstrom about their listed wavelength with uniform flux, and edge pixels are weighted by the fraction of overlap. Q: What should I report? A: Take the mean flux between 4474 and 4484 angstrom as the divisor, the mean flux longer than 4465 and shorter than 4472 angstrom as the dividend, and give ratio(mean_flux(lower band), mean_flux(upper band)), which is 0.919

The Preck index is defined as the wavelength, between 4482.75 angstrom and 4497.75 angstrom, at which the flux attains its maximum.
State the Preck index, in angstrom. 4483.5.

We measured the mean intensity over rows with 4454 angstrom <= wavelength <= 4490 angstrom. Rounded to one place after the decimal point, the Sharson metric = 16.1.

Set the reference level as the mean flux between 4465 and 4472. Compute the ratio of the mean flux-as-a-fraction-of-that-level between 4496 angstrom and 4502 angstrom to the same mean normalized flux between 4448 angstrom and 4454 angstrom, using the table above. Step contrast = 1.14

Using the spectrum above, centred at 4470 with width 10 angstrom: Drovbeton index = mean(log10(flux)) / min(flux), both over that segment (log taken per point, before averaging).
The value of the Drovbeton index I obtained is 0.0769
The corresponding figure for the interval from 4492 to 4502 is 0.0781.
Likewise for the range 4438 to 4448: 0.0777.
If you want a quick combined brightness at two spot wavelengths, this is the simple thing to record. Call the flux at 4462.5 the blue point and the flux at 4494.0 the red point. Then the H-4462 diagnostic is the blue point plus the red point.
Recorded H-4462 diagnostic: 30.1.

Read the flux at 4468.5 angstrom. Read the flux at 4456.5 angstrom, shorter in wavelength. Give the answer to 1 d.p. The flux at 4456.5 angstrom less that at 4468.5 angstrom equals -3.4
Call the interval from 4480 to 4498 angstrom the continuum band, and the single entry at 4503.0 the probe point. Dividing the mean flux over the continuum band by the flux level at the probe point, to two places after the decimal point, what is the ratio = 1.01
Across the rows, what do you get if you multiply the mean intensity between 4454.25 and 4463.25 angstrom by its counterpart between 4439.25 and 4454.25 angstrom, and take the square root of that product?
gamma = 14.6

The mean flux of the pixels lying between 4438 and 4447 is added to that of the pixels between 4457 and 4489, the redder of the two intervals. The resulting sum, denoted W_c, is 32.0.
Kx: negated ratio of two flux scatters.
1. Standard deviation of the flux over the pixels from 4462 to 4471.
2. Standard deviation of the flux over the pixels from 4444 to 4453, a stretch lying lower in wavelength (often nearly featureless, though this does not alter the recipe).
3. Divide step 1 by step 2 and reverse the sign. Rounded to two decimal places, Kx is -4.38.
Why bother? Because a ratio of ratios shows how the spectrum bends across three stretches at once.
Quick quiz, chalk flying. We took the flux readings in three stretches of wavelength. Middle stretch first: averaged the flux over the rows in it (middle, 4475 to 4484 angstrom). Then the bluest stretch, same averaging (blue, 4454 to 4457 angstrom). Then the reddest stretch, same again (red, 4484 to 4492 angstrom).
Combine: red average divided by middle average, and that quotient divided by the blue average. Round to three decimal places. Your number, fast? 0.064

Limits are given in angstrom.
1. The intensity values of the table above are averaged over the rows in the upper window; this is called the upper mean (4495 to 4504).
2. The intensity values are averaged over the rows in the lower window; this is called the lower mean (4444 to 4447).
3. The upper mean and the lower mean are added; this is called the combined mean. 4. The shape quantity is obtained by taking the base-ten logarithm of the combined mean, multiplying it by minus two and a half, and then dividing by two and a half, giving -1.52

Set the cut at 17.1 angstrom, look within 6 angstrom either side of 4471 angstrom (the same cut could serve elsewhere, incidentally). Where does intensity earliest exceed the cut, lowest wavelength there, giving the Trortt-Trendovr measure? 4474.5 angstrom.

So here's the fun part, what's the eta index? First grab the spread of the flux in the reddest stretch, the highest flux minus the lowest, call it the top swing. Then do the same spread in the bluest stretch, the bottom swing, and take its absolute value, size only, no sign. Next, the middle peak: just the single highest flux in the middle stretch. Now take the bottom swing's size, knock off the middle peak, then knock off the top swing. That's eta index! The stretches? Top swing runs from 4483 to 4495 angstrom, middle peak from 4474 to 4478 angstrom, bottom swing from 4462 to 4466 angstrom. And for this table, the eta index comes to -17.5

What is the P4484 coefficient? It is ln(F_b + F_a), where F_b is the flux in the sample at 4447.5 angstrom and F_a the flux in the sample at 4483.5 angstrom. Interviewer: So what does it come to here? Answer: 3.49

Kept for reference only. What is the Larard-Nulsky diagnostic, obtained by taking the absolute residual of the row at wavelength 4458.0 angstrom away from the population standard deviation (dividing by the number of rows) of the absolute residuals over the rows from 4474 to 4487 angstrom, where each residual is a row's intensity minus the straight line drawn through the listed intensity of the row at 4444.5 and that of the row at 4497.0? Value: -2.0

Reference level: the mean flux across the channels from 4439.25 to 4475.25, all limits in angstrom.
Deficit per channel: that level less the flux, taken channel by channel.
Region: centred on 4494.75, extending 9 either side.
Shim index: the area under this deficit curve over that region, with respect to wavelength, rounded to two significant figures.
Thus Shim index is -25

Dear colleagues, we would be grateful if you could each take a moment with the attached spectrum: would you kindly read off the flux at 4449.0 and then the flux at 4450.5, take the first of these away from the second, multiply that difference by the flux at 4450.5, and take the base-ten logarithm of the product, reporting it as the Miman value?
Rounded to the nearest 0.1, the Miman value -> 0.0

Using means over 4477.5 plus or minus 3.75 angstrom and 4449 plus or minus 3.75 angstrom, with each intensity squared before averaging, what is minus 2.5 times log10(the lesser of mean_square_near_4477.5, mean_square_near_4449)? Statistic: -5.96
